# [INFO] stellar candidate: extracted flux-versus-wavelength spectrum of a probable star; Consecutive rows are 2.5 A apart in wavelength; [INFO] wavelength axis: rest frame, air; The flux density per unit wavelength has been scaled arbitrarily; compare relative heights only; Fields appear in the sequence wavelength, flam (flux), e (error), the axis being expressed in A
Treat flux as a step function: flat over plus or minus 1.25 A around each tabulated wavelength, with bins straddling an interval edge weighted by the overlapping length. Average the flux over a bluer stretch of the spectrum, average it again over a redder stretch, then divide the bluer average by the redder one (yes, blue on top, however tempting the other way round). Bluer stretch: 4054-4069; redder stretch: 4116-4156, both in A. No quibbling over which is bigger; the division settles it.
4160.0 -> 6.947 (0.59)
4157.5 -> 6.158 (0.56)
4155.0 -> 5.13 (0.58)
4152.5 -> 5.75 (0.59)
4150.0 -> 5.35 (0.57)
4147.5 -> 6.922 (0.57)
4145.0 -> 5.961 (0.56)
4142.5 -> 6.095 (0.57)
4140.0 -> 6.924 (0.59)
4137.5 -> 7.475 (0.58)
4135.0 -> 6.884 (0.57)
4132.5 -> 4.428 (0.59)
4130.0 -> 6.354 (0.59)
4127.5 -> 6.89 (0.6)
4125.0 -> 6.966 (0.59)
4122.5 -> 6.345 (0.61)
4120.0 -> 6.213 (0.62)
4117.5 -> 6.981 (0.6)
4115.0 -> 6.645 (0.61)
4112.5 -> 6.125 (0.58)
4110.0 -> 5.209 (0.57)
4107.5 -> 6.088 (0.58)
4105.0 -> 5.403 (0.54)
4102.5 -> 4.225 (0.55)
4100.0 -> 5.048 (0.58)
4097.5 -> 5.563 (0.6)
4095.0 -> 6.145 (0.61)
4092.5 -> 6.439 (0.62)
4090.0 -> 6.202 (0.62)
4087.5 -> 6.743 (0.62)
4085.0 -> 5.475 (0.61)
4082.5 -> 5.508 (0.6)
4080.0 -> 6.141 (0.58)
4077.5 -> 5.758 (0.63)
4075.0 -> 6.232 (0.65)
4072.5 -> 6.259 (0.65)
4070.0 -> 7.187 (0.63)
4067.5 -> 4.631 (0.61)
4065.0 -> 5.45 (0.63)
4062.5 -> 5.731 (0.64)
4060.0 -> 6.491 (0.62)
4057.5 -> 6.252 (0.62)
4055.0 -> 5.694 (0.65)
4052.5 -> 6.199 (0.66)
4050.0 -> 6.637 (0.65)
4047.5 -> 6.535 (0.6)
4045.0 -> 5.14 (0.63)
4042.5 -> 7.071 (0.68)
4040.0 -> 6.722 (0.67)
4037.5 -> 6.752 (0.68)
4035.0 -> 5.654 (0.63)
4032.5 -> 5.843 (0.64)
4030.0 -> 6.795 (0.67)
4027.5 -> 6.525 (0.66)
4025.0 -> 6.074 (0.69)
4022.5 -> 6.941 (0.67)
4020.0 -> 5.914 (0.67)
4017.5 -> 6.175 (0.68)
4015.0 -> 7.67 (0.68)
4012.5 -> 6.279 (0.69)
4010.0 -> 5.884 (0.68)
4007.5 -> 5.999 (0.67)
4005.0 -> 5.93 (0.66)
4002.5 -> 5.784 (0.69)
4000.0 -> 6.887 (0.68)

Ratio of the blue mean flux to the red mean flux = 0.91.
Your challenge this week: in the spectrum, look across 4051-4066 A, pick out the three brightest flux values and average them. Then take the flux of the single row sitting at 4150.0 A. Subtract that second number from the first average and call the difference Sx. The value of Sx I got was 1.0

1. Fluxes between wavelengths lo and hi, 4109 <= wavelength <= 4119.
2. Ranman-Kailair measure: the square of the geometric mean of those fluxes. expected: 38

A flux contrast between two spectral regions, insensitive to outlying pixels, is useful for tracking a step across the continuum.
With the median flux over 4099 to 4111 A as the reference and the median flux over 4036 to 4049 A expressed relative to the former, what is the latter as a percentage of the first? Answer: 129.0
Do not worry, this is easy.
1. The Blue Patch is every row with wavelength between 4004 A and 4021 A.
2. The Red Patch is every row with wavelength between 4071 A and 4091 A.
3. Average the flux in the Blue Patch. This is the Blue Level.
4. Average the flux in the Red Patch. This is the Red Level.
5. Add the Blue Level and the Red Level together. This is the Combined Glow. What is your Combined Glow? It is 12.3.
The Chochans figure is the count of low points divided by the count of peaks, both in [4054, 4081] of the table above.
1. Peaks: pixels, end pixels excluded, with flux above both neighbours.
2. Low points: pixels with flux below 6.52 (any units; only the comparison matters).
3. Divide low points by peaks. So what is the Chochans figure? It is 5.0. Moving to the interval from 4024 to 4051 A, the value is 1.3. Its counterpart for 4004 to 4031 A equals 2.3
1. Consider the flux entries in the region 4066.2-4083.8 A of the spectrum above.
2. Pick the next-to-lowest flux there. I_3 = 5.508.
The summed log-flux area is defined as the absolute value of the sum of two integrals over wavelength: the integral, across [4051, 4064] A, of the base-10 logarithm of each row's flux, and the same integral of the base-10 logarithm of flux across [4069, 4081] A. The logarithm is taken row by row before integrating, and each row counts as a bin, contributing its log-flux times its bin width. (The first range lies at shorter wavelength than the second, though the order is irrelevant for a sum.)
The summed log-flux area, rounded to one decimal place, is 19.8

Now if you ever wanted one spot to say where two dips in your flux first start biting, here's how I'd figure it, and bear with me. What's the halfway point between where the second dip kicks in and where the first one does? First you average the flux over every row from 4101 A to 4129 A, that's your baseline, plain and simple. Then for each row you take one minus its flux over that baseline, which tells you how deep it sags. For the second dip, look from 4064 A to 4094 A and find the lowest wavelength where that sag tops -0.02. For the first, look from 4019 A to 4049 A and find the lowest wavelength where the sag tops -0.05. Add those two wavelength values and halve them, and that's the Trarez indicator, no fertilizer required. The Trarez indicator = 4042.5 A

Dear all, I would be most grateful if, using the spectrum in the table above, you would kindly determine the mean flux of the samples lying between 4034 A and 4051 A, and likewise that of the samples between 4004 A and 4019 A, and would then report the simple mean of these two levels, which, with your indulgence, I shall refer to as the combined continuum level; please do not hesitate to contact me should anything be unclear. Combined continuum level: 6.3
